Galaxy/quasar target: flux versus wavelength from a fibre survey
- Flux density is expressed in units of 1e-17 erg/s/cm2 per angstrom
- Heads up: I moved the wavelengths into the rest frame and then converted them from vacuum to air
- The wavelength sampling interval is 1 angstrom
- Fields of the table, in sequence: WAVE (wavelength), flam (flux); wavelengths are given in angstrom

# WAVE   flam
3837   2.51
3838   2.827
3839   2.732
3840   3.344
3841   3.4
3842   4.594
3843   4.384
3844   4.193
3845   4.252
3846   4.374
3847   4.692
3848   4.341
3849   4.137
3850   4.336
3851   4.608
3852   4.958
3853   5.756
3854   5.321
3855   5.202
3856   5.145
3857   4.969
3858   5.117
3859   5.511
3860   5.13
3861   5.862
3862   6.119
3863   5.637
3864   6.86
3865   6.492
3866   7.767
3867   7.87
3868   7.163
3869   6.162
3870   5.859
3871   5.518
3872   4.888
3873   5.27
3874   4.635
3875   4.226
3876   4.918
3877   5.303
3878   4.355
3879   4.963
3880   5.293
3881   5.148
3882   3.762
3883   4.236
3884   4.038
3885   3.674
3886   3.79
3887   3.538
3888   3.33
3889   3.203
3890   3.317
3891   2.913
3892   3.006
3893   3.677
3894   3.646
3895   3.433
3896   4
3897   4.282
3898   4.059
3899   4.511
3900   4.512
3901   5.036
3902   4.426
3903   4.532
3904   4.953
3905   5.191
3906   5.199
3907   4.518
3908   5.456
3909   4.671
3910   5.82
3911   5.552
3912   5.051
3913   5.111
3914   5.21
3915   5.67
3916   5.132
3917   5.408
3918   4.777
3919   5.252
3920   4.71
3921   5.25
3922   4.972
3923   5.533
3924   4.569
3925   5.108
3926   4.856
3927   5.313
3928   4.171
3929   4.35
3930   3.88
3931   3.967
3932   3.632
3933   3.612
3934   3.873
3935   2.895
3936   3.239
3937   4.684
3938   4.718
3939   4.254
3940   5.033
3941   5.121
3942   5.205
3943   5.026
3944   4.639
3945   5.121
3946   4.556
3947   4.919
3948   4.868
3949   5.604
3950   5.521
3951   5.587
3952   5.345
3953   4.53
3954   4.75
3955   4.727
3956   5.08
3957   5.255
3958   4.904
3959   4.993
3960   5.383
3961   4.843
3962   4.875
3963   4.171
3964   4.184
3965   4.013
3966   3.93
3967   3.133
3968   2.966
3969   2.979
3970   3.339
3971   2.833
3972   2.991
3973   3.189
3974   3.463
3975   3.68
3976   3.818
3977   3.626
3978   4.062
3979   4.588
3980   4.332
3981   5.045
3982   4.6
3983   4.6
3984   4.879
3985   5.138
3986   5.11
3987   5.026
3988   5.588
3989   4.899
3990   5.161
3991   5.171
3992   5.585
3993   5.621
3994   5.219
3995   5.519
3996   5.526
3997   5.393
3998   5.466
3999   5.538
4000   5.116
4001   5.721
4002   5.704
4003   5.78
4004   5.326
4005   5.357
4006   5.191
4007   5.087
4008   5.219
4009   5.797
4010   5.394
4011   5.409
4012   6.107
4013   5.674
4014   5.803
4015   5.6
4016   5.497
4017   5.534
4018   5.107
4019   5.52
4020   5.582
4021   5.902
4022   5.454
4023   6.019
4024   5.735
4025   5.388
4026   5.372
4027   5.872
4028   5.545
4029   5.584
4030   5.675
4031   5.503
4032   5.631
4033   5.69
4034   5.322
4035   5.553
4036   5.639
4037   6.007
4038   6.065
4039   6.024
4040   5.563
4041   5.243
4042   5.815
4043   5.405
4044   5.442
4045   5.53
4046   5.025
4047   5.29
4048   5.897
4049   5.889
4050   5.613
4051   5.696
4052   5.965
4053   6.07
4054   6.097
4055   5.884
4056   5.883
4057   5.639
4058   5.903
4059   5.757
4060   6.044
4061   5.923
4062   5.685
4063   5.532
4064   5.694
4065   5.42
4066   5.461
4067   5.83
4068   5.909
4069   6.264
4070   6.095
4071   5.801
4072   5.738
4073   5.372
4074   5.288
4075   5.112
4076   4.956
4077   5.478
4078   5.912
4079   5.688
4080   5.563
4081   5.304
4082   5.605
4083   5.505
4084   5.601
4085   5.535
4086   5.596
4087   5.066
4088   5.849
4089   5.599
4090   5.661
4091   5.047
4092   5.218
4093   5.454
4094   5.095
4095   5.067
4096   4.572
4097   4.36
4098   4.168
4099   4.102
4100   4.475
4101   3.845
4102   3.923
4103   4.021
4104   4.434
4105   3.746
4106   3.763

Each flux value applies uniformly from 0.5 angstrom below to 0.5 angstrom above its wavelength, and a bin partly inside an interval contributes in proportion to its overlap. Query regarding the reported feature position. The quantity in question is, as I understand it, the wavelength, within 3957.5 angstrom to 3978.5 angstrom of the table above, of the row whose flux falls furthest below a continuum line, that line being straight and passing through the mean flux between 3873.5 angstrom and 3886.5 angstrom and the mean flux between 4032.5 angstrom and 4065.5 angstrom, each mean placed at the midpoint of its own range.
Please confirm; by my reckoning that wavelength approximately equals 3971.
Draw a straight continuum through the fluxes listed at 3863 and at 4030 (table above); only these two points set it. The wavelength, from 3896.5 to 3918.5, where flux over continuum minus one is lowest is 3898 angstrom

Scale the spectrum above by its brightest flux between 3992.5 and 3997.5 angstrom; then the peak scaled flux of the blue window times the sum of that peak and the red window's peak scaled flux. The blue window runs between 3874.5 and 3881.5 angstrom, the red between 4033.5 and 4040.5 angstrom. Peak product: 1.91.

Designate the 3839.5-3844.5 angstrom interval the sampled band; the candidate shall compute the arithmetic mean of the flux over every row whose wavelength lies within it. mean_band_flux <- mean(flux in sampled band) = 4.0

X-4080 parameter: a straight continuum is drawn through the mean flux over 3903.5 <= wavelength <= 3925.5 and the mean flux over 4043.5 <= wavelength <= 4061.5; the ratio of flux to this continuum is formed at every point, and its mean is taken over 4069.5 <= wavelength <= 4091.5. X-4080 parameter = 0.94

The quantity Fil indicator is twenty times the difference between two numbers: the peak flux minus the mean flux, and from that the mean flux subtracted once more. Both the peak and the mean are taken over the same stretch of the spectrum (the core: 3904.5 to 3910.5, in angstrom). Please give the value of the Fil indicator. -89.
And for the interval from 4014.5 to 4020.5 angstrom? -107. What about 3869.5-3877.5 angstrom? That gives -86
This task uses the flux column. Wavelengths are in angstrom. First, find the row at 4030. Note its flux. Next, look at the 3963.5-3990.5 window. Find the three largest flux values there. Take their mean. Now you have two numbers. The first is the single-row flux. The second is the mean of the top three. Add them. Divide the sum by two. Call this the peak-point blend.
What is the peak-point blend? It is 5.5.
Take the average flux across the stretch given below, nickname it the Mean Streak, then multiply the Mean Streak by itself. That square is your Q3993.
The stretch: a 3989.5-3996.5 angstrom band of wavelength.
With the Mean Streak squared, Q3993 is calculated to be 29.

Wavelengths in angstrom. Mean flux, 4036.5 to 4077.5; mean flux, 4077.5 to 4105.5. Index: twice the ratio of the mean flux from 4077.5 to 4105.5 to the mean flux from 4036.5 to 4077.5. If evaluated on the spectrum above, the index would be 1.76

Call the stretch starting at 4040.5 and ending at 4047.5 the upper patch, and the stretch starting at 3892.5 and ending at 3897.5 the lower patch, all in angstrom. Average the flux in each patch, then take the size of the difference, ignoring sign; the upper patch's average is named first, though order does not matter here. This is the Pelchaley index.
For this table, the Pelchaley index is 1.59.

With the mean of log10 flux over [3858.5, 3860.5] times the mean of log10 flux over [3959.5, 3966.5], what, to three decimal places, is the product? 0.471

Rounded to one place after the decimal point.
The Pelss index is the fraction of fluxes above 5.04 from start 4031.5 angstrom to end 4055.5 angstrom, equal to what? 1.0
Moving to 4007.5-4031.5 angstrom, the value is 1.0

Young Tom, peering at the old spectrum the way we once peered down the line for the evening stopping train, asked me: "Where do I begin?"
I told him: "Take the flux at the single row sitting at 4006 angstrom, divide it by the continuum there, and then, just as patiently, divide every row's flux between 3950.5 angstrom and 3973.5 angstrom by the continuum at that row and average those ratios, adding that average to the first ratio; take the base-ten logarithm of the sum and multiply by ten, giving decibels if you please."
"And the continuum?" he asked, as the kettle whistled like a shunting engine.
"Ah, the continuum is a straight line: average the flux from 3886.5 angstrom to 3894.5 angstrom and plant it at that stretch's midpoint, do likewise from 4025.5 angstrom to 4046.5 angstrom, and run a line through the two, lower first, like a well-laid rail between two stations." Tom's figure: 3.0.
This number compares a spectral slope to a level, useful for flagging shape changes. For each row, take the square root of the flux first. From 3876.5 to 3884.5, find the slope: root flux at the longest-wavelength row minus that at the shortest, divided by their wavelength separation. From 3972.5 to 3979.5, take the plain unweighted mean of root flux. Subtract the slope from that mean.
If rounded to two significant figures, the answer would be 2.0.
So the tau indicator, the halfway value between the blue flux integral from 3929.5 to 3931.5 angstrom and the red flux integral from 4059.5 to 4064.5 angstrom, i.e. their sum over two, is 18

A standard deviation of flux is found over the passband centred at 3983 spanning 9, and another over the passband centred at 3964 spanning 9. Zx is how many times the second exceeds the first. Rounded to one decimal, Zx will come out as 2.7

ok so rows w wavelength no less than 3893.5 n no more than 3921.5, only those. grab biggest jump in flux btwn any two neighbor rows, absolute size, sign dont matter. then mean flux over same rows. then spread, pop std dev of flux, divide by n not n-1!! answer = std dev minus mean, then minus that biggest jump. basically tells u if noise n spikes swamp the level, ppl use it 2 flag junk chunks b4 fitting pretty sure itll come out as -5.4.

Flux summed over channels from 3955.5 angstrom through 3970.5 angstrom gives 64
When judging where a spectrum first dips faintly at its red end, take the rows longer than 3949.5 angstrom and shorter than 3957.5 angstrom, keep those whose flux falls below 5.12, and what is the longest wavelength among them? 3956 angstrom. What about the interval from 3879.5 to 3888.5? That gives 3888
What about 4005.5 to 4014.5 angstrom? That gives 4007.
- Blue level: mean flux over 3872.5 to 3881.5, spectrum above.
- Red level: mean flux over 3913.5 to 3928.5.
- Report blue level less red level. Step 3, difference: -0.16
